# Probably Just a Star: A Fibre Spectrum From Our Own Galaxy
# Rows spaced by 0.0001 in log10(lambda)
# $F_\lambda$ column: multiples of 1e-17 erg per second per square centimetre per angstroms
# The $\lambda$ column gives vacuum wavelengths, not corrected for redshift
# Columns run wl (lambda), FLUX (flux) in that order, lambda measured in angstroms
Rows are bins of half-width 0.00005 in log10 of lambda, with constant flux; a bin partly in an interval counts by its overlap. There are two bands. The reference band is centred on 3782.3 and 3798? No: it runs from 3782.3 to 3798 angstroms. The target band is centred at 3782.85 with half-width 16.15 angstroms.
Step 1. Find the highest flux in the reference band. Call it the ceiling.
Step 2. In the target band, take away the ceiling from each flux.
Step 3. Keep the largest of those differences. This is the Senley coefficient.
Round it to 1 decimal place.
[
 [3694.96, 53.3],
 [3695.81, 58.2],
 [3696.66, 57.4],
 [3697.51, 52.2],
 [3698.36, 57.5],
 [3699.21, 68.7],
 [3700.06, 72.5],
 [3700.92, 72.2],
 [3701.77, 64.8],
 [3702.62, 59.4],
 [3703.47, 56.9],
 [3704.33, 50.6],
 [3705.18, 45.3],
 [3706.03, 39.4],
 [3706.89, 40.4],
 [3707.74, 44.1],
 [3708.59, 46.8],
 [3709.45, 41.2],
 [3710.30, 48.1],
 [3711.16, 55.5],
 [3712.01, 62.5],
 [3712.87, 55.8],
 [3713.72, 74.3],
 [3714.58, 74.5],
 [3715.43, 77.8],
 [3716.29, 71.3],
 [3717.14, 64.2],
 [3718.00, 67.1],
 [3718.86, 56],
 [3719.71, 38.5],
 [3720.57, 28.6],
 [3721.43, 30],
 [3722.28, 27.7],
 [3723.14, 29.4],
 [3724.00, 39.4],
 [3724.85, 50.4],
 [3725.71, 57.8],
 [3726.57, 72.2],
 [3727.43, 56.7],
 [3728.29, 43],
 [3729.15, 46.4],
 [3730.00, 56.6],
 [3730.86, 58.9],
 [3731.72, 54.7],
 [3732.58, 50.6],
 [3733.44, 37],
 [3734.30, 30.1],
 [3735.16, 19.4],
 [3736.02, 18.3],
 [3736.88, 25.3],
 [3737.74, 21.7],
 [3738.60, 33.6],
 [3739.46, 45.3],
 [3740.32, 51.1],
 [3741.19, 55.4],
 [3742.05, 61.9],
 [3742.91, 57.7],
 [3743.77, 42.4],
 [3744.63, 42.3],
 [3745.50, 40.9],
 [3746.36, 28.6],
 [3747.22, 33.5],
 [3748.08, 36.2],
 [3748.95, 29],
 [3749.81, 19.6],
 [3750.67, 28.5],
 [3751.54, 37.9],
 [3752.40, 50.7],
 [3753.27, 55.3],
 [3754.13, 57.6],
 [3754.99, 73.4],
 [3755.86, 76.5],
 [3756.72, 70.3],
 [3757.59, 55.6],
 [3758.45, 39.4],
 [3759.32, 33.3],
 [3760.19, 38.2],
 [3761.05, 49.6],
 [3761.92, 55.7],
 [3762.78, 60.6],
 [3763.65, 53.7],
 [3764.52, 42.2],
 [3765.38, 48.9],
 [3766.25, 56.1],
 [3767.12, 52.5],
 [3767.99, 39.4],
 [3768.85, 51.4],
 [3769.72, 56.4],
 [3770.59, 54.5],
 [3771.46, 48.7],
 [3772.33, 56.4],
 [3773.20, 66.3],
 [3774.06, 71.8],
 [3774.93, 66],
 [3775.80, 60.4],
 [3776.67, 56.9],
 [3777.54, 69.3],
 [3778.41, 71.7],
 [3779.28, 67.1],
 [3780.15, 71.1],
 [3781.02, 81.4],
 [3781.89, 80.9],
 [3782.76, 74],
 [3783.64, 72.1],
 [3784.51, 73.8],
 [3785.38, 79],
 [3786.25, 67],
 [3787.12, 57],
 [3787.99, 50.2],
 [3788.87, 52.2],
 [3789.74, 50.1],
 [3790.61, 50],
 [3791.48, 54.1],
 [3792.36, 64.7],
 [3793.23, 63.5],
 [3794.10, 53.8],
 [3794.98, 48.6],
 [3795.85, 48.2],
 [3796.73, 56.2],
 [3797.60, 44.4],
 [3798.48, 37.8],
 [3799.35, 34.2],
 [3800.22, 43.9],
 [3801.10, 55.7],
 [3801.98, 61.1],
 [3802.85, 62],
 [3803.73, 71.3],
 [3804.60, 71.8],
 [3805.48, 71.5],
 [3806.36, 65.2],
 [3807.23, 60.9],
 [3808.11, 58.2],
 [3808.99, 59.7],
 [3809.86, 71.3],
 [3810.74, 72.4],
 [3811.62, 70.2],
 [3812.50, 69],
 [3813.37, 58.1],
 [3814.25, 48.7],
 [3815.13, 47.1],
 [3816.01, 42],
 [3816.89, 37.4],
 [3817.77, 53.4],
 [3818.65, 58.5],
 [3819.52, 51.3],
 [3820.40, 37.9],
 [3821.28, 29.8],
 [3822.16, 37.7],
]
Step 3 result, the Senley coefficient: 2.4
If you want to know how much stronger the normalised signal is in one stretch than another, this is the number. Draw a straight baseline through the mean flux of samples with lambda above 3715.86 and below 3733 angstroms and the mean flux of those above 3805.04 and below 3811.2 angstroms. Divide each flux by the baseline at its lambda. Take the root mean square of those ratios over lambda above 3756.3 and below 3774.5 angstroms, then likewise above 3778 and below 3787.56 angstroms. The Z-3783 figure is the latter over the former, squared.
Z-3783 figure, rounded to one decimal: 1.7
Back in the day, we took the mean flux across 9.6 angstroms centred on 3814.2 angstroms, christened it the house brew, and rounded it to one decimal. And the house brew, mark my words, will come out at 57.1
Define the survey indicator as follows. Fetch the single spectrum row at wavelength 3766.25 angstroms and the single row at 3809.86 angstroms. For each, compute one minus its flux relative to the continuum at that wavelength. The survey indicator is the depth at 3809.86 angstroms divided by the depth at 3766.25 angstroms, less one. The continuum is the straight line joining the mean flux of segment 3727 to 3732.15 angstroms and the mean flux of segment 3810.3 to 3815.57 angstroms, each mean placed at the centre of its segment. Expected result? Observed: -45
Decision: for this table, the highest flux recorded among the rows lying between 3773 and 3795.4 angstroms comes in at 81.4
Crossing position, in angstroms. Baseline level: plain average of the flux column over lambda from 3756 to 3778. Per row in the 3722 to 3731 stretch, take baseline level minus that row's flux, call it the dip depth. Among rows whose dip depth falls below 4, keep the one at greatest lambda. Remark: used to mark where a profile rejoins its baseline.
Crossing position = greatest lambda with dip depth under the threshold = 3730.86 angstroms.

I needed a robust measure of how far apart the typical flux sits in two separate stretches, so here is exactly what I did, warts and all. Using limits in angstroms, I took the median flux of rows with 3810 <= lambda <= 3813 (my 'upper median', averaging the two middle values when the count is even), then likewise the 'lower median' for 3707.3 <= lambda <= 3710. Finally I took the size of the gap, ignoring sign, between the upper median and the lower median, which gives 26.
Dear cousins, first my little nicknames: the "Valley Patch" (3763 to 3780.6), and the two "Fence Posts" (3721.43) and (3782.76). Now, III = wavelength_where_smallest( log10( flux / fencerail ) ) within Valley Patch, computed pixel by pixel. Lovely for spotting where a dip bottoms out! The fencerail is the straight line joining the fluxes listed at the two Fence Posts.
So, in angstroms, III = 3767.99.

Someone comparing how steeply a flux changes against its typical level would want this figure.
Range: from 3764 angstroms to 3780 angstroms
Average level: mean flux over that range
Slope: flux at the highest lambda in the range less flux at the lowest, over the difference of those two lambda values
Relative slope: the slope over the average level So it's 0.029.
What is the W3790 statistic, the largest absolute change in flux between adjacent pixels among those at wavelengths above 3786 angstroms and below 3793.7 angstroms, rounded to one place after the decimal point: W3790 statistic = 10.6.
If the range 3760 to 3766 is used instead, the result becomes 11.5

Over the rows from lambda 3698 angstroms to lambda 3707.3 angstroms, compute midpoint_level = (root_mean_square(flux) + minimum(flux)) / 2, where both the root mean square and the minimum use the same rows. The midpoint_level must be 49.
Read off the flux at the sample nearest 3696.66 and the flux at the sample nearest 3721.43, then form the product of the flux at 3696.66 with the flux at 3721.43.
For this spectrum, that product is 1722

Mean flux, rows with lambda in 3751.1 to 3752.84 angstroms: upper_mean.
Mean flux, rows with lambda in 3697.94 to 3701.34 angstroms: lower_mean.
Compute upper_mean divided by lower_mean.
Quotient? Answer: 0.7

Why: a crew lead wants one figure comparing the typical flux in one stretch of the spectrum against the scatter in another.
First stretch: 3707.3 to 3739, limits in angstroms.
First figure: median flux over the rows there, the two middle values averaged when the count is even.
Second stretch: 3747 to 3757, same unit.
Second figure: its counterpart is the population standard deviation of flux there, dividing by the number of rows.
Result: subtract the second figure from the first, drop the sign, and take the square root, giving 5.44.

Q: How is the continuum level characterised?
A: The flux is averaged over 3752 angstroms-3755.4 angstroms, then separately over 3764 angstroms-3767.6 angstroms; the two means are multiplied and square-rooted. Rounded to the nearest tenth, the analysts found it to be 54.4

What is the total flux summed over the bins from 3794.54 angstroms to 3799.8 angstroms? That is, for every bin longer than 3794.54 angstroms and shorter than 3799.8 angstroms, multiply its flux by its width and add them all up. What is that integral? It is 236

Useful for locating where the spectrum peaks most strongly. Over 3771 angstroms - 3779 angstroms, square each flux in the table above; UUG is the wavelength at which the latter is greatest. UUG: 3774.06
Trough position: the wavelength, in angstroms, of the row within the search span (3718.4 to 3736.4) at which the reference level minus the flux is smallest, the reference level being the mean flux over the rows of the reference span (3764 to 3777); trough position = 3726.57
